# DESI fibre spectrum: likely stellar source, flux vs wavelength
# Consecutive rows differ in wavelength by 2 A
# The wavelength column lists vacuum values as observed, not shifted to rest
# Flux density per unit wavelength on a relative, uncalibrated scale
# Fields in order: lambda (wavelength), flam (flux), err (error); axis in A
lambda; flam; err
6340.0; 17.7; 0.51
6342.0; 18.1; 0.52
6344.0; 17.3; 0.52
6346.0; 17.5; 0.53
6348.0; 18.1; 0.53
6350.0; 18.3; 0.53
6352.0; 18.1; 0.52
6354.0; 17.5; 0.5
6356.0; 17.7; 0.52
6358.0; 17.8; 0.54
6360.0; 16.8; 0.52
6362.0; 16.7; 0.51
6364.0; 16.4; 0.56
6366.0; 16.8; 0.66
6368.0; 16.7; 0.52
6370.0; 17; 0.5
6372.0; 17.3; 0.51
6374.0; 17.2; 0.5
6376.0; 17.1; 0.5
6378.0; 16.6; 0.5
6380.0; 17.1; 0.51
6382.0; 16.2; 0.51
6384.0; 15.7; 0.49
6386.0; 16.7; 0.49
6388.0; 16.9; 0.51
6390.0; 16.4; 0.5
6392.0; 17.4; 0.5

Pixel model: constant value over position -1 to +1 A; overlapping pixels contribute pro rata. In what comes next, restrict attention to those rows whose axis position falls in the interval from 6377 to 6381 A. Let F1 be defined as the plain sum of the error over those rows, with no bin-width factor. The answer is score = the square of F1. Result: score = 1.0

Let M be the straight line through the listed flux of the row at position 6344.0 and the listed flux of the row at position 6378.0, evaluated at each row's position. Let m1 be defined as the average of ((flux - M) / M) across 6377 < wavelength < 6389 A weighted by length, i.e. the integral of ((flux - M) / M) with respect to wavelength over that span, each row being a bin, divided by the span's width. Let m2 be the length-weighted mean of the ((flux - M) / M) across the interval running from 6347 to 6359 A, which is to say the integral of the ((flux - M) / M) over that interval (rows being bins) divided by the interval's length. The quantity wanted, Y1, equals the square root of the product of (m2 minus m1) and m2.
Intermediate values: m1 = 0.002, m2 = 0.05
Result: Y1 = 0.046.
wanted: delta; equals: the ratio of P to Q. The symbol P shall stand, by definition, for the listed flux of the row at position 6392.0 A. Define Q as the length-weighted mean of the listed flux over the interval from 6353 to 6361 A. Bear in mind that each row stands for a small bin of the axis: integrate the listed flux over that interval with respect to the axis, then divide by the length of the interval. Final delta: 1.00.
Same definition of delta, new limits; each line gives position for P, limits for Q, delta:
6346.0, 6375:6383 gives 1.04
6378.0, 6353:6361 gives 0.95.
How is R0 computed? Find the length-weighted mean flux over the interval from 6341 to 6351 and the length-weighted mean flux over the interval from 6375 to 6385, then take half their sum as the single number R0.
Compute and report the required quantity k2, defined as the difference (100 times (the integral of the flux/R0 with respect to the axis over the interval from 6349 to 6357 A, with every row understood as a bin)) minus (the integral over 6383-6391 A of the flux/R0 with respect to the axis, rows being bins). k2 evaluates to 825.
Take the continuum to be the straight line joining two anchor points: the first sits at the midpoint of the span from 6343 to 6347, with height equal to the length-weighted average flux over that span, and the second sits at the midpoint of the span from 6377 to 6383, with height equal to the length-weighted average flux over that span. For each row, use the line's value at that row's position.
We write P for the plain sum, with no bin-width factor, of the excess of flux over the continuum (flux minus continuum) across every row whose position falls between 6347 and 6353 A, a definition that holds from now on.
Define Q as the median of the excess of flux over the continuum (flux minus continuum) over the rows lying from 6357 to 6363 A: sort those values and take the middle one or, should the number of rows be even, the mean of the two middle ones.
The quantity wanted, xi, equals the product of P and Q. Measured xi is -0.7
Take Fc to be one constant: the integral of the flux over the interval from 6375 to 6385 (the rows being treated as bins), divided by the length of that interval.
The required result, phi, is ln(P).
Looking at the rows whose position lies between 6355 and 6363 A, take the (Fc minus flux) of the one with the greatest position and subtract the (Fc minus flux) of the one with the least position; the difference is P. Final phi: 0.0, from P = 1.0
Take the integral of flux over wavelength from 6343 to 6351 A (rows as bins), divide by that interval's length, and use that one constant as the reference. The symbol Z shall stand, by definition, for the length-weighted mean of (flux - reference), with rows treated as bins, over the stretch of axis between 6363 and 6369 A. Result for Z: -1.2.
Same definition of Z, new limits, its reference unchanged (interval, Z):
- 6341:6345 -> -0.1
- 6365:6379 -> -0.8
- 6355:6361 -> -0.4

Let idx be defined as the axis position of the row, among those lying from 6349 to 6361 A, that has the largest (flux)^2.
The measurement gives 6350.0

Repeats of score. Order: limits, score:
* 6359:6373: 14.3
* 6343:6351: 4.5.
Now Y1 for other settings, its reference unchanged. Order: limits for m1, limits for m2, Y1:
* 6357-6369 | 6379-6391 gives 0.004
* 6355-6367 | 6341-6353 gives 0.036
